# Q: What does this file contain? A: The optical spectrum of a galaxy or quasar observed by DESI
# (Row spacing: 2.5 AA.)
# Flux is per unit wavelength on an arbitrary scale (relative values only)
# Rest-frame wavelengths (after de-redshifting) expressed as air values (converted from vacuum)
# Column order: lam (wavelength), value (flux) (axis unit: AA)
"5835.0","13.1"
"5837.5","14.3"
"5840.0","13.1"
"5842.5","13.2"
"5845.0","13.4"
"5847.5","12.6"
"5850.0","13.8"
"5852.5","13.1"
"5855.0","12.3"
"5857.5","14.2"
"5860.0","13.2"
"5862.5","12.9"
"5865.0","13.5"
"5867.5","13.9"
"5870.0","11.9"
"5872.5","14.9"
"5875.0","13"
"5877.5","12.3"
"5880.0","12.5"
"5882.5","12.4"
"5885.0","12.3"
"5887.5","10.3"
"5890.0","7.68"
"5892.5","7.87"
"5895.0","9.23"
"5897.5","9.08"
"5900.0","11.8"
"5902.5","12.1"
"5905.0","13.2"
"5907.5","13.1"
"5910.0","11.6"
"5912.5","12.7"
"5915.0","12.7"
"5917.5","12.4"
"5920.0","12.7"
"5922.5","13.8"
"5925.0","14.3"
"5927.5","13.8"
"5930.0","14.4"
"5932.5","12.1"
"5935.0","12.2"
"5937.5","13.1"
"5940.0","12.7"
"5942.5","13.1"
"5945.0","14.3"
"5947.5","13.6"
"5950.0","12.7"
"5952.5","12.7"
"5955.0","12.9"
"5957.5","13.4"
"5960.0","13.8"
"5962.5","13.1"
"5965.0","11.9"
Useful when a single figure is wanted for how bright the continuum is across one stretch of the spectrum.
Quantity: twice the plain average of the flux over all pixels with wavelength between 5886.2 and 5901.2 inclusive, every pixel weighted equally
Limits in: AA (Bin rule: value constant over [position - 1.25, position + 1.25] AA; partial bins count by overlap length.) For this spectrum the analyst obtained 18.7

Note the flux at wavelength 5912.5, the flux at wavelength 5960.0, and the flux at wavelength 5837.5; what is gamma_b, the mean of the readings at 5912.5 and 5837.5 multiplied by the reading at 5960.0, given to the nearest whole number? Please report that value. 186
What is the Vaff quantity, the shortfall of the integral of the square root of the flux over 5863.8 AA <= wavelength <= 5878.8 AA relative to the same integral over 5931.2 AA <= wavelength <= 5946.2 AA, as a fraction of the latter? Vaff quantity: -0.01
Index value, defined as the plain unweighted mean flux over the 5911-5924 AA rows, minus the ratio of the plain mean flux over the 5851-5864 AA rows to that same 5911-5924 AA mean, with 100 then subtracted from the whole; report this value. -88.2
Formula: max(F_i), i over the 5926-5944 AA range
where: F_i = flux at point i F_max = 14.4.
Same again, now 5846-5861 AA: 14.2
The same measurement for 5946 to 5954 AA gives 13.6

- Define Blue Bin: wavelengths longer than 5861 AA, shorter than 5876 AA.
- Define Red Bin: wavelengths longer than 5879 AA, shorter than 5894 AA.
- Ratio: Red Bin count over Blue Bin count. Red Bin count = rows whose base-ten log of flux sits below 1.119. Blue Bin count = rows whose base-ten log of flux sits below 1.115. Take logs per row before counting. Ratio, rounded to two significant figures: 2.0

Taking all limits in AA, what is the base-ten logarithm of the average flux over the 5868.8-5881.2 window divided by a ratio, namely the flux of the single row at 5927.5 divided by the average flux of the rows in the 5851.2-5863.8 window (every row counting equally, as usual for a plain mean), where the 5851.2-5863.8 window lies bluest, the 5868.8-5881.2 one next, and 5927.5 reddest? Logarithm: 1.09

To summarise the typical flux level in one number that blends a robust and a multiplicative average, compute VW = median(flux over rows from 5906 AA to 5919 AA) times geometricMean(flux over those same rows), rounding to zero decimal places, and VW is 159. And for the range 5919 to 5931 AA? 190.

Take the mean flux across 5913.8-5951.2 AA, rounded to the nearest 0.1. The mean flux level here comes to 13.2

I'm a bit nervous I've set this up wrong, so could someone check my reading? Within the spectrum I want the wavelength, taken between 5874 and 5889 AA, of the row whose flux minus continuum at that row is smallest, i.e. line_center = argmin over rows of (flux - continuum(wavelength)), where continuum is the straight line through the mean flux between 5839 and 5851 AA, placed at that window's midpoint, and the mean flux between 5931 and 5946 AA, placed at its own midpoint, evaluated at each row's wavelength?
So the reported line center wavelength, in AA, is 5887.5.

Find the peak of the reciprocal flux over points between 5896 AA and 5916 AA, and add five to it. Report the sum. 5.110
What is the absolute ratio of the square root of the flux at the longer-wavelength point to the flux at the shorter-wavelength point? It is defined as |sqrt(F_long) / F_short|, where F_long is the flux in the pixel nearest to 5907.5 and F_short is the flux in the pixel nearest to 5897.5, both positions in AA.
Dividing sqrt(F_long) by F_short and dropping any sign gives 0.40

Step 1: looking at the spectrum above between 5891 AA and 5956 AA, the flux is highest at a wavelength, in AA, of 5930.0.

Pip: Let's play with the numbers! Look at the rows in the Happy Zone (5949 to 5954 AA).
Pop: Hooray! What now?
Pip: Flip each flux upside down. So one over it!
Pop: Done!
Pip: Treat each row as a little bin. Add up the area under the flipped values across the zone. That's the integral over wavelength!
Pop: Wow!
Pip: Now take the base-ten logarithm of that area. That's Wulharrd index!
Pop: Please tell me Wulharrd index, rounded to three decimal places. -0.405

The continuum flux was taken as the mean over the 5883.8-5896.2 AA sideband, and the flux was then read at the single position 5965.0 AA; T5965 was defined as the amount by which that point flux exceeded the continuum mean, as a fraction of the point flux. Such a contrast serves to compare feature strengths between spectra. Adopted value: 0.20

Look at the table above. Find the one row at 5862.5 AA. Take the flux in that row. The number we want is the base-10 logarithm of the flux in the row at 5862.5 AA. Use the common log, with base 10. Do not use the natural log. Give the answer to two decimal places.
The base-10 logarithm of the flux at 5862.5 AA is 1.11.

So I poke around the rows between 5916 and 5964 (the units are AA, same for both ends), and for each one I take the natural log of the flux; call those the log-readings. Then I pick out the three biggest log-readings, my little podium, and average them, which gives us 2.66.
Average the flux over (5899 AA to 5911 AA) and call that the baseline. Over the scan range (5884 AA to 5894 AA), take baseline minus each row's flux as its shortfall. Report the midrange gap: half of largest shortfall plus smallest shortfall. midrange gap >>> 2.4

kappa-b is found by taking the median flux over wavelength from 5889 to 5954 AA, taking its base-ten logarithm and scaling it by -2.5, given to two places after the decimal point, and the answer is -2.76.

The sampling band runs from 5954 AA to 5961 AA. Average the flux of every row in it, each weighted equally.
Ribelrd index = 13.37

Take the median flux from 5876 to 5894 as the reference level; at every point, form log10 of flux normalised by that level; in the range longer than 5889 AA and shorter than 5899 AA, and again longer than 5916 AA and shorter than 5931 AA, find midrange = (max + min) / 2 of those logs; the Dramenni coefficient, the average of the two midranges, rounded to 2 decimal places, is -0.06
